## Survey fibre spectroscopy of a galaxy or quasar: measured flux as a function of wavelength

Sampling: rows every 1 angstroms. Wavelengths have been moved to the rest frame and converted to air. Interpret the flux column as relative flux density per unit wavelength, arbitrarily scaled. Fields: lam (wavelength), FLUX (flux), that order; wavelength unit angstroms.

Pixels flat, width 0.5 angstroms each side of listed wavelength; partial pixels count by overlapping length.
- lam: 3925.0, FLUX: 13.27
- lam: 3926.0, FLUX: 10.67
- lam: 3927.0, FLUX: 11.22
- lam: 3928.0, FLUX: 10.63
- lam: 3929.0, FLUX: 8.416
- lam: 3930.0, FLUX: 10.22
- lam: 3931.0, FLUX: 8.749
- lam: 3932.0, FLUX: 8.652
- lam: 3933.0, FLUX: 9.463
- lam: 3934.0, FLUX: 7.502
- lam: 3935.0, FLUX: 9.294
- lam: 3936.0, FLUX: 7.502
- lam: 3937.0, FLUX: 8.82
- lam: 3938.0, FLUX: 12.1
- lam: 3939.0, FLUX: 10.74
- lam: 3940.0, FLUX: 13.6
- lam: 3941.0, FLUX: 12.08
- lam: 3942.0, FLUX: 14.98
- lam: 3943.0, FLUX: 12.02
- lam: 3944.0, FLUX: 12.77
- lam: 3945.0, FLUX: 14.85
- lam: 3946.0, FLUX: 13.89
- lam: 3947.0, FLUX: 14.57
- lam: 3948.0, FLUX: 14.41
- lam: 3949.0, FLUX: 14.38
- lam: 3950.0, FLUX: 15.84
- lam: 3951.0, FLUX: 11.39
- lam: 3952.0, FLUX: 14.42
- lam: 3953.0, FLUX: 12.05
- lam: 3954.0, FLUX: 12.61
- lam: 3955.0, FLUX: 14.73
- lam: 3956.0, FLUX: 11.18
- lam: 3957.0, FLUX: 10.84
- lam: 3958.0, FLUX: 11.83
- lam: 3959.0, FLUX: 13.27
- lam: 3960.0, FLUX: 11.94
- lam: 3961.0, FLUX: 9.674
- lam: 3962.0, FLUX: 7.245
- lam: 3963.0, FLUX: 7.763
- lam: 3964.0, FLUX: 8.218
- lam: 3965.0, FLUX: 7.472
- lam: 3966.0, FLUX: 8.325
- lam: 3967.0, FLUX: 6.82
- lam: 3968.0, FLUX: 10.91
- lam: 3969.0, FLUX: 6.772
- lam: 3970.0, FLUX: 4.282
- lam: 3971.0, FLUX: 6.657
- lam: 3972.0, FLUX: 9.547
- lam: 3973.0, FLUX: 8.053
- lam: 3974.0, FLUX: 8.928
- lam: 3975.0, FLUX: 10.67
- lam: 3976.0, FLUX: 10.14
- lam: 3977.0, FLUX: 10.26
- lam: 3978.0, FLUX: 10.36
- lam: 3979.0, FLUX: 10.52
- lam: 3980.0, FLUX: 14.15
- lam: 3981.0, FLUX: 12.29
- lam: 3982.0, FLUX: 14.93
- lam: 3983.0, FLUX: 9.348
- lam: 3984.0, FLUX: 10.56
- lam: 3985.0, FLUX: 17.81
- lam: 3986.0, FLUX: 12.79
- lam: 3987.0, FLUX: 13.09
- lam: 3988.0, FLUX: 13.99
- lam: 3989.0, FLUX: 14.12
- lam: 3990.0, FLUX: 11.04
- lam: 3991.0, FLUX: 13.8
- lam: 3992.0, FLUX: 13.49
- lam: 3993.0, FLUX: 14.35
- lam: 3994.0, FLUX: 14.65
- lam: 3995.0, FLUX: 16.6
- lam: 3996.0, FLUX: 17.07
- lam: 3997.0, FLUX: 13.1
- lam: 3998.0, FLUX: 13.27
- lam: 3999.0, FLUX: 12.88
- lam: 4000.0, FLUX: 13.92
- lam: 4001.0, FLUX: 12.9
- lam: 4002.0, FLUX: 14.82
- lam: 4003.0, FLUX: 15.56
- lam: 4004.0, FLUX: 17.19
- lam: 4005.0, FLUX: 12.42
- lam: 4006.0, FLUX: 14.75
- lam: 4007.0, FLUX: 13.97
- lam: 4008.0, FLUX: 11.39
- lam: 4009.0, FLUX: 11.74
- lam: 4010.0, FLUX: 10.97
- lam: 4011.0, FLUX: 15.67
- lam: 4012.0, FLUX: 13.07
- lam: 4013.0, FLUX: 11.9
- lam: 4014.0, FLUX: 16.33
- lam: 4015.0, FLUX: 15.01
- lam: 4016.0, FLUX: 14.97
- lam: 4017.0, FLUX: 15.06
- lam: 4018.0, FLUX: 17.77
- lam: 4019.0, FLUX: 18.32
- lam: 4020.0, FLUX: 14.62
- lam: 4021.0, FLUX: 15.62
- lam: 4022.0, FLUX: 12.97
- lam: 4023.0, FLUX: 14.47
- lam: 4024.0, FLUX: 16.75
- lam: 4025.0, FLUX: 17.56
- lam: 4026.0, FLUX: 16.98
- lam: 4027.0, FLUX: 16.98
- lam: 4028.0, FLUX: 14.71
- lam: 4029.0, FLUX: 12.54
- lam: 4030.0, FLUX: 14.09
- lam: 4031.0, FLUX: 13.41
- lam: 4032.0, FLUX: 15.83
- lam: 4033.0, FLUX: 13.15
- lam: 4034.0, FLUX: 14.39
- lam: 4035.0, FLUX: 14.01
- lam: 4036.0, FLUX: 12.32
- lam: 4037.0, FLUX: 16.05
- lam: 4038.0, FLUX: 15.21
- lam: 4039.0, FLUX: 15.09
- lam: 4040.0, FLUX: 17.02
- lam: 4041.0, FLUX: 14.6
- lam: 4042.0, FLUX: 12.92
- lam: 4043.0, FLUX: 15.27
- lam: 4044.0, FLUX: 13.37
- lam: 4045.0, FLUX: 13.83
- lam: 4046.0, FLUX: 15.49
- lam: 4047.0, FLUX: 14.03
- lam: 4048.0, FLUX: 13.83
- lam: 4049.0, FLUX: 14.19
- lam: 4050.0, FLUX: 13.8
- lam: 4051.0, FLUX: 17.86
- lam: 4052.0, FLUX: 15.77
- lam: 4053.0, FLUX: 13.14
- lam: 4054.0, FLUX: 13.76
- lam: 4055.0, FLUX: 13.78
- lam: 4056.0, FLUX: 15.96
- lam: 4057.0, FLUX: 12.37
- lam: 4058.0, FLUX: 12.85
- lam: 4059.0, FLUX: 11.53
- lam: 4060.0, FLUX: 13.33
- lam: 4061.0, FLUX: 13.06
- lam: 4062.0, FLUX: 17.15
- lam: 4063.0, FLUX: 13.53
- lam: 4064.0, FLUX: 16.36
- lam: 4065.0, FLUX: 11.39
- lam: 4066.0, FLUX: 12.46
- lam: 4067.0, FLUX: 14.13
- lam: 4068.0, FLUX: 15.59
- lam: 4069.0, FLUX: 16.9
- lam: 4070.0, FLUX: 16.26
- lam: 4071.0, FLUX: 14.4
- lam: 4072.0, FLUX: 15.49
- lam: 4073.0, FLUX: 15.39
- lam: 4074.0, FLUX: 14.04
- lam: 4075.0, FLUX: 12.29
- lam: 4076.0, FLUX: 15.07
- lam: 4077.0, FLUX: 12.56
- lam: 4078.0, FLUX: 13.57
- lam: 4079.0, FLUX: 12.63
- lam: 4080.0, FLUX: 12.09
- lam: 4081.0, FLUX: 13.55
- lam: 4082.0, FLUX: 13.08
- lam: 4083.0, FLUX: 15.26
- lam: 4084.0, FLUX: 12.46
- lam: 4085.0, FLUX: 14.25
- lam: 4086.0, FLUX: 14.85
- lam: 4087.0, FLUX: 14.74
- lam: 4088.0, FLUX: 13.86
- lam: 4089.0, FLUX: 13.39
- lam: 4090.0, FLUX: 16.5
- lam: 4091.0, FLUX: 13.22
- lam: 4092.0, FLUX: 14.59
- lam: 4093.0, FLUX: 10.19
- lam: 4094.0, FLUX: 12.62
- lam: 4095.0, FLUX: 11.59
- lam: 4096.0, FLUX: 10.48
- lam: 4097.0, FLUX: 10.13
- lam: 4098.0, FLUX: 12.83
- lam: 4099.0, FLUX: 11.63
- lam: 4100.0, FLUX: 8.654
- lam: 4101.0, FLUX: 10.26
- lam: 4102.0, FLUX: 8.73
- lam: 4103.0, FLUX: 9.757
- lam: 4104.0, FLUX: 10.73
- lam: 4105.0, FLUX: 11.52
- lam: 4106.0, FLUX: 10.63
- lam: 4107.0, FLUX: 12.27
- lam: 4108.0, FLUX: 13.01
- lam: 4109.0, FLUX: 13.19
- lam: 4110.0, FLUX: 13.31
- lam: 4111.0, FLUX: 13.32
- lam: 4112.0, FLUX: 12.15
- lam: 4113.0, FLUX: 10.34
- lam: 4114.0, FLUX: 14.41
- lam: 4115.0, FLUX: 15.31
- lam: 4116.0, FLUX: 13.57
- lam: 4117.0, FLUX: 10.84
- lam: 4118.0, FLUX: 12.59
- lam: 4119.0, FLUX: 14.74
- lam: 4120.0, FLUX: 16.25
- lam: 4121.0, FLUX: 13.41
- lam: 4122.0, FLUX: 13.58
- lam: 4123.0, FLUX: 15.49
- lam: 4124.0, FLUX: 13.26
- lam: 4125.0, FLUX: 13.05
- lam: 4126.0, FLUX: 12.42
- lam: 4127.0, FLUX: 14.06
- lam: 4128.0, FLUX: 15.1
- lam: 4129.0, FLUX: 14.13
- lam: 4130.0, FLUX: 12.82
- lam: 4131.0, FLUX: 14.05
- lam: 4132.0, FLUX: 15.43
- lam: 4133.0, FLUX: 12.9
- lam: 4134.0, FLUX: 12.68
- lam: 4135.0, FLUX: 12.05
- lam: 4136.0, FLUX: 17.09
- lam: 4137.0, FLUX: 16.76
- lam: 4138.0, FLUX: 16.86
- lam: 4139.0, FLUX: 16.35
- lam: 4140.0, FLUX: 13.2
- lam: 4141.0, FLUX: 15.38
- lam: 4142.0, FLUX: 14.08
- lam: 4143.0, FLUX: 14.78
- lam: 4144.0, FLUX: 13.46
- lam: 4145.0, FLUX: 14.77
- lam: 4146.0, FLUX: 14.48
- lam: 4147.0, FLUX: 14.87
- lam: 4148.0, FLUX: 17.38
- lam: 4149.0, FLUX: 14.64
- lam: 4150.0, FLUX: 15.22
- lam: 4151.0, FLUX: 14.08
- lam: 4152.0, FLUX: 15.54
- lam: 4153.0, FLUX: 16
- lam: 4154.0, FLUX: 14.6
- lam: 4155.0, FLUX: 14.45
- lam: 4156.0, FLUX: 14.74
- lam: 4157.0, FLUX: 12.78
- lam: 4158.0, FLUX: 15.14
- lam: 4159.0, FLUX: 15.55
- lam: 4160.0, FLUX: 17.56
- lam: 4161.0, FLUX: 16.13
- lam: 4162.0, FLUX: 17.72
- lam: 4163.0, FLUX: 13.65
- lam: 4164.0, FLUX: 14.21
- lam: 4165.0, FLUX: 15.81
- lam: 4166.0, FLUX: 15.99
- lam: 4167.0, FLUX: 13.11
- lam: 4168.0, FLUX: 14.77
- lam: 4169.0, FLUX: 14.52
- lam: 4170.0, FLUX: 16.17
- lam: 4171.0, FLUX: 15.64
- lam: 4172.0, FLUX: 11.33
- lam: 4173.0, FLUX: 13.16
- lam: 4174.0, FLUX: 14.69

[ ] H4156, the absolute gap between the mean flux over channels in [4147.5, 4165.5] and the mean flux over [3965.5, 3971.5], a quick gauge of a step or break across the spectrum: 8.0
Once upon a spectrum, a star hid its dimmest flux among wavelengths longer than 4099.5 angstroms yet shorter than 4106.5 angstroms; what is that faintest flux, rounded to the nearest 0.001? 8.654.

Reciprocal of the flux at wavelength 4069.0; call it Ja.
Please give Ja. 0.059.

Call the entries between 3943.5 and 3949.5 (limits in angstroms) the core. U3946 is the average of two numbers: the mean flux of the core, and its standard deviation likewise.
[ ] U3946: 7.4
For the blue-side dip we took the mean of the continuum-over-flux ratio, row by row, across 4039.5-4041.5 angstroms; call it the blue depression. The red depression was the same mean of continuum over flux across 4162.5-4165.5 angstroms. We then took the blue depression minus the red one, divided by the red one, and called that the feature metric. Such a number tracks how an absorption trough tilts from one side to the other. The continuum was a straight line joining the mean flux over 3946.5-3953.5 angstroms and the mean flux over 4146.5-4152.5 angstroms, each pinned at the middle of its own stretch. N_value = -0.13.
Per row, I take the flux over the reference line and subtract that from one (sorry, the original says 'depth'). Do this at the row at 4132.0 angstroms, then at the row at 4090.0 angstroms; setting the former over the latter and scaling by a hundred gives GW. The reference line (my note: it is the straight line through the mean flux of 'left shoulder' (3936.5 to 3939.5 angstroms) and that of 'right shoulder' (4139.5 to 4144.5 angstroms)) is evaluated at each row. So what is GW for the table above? 42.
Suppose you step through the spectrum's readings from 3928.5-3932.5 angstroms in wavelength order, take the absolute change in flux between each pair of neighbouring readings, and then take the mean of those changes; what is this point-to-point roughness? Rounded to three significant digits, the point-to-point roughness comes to 1.12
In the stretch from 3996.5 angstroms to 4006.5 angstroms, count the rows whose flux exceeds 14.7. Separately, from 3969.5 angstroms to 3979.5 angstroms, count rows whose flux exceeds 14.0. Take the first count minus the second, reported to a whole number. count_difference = 4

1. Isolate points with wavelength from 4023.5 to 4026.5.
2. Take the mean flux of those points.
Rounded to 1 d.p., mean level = 17.1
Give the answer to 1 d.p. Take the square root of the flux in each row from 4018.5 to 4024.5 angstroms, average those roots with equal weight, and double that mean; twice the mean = 7.9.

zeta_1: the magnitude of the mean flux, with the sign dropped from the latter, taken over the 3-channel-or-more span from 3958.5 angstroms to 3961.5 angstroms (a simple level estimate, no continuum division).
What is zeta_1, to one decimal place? 11.6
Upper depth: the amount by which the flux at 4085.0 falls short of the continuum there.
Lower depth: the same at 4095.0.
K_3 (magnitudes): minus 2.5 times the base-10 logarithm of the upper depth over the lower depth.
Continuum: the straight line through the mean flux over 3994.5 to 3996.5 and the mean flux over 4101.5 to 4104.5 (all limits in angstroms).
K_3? -1.0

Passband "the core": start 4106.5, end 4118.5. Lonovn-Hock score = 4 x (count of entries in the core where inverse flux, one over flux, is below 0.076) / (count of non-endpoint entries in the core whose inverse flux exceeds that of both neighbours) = 12.0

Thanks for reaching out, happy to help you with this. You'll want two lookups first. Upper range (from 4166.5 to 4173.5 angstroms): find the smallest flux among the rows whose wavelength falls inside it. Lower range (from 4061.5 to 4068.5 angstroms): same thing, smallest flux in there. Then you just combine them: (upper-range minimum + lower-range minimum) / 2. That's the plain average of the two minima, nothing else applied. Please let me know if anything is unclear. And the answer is 11.4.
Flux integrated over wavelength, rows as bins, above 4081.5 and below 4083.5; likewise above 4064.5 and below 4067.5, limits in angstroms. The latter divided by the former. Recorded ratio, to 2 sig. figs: 1.3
